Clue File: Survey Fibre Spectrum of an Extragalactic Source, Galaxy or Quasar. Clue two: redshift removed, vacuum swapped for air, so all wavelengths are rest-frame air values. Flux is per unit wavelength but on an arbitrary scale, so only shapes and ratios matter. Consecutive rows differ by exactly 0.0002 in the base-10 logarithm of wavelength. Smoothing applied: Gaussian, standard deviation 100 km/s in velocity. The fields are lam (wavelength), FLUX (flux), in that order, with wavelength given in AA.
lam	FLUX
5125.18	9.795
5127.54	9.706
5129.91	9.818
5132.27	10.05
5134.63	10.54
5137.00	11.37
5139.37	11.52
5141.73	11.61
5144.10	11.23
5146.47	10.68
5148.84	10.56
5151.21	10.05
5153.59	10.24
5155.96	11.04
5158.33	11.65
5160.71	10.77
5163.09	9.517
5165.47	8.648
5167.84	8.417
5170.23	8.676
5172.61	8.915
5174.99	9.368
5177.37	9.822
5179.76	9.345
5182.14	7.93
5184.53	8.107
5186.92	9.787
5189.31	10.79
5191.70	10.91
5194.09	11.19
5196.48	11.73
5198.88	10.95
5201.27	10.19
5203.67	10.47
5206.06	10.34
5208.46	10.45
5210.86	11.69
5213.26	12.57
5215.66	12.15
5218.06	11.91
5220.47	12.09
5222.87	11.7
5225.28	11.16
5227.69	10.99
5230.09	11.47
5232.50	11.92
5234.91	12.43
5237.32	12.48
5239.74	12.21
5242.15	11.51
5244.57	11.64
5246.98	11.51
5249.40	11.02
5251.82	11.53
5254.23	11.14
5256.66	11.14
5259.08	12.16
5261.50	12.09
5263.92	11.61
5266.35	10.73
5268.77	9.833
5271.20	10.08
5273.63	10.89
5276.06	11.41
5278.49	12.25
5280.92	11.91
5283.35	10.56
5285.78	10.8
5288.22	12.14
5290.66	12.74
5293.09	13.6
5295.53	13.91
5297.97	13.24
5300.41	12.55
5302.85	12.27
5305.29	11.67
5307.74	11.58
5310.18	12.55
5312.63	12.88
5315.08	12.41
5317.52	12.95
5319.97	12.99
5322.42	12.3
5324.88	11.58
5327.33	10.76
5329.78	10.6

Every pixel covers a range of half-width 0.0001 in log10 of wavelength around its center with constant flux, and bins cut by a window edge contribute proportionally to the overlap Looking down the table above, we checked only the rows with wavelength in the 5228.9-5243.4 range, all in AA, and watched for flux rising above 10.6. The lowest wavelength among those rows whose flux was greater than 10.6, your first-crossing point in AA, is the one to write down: 5230.09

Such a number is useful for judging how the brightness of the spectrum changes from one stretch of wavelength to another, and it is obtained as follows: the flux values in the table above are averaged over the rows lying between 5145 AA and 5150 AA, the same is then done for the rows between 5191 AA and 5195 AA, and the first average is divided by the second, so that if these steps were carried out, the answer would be 0.96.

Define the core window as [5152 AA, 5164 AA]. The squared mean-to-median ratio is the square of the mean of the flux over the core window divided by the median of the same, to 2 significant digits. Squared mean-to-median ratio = 0.98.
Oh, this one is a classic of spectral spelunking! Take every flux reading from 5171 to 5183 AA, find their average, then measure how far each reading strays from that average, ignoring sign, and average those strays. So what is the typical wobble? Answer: 0.52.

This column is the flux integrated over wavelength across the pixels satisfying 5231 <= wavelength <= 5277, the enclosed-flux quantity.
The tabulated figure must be 526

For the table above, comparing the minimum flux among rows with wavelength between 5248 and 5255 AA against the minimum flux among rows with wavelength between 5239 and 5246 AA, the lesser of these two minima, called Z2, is 11.0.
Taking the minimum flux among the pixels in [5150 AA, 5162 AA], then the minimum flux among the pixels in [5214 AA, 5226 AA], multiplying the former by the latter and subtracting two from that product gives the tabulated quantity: 110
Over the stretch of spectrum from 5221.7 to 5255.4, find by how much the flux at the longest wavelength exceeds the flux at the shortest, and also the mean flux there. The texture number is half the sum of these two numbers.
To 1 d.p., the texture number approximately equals 5.5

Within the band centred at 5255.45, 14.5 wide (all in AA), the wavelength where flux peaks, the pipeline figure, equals 5259.08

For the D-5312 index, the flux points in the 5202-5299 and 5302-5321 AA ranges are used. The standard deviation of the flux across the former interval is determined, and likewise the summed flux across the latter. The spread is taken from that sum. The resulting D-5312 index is 98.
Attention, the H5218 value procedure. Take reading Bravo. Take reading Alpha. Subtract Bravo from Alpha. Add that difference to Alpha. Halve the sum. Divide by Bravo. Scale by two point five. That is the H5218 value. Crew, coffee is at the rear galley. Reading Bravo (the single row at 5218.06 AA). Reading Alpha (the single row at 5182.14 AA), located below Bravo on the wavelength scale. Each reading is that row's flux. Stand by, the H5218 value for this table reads 0.41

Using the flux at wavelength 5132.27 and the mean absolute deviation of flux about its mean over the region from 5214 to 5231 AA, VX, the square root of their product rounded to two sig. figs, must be 1.9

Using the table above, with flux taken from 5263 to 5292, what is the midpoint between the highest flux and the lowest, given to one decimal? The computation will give 11.3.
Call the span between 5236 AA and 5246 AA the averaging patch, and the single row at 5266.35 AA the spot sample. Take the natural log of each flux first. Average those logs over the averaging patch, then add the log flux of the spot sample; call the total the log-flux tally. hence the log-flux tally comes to 4.85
